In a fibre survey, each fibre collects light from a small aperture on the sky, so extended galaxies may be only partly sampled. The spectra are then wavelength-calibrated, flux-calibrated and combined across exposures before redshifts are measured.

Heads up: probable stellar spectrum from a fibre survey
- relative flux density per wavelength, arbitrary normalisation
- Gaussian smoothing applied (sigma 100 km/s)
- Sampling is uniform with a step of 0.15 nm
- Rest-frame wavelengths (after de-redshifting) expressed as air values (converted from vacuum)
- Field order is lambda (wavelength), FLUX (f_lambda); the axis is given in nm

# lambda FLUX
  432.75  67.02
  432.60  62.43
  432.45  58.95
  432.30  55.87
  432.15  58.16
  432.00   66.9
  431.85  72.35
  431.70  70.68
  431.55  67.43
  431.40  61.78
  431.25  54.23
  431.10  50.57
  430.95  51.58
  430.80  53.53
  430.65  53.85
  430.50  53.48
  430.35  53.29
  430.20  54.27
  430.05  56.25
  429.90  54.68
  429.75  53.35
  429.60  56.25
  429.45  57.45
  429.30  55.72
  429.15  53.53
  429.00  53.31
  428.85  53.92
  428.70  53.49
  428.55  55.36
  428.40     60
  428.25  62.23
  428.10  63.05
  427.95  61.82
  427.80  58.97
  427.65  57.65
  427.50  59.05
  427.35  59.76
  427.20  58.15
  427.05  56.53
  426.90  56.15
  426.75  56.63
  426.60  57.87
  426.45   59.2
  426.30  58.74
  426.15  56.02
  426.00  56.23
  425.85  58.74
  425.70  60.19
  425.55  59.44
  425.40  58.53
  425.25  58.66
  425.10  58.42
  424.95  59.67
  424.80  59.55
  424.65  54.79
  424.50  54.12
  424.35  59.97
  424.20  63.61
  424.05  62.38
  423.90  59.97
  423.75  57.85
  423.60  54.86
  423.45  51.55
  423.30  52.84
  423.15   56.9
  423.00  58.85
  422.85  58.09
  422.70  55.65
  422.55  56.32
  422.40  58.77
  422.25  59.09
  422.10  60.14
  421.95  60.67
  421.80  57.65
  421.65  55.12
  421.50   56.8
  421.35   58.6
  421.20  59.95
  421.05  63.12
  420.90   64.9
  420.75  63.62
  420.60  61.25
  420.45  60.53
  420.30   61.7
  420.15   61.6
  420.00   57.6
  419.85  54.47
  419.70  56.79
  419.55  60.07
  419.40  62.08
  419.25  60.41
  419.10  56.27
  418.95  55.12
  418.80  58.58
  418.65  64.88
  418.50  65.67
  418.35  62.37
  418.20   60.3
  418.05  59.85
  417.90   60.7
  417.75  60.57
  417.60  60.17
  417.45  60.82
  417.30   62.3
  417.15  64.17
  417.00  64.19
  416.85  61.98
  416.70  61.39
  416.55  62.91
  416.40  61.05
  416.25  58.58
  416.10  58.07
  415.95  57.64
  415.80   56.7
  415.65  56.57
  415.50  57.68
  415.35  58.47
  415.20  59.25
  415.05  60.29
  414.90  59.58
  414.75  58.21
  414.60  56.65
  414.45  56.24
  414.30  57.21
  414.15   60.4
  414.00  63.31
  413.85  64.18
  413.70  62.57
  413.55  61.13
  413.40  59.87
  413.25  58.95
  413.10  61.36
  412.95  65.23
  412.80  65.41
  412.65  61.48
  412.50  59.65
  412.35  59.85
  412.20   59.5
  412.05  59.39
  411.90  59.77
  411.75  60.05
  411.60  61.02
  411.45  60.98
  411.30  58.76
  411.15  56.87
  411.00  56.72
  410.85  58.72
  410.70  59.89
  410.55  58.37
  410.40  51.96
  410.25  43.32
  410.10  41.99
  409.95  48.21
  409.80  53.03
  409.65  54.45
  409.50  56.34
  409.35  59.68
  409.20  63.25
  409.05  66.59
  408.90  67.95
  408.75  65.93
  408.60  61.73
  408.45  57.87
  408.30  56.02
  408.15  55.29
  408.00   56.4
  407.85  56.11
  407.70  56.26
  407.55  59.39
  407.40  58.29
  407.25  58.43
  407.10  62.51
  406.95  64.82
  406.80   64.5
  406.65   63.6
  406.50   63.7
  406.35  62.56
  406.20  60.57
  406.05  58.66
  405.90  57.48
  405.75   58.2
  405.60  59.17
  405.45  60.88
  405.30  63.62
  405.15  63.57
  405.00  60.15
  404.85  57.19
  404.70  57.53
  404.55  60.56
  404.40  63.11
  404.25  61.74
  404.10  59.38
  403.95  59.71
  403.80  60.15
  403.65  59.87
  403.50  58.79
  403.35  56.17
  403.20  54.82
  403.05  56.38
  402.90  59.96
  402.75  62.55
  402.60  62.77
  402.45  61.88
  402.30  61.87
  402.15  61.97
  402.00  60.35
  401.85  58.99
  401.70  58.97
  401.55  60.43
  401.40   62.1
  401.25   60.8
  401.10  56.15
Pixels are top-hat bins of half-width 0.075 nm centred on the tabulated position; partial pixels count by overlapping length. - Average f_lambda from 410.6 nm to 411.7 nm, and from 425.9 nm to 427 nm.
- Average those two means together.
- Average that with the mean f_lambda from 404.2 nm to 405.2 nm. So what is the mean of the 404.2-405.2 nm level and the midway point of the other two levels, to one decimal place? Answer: 59.3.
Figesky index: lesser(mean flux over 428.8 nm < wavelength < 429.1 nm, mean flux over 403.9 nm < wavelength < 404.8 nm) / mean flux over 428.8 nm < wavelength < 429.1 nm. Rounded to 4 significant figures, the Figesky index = 1.000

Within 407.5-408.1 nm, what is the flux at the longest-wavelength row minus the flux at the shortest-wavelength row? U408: -3.0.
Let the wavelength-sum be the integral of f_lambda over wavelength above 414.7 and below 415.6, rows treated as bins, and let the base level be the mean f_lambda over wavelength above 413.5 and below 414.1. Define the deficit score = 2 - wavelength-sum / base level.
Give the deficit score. 1.16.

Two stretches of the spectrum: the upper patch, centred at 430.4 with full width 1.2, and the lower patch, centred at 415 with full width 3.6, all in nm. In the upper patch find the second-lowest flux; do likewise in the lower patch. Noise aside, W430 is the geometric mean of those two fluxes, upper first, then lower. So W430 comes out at 55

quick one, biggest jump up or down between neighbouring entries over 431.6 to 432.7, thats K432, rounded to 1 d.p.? 8.7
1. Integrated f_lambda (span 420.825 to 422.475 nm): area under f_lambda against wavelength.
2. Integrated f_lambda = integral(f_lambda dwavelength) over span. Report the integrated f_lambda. 98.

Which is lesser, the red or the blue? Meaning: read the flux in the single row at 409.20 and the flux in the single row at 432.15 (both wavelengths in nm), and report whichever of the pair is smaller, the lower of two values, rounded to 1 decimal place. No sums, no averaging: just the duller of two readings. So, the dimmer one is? 58.2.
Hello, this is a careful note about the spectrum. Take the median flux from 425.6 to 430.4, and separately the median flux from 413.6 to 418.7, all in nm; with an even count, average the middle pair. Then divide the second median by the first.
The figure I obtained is 1.07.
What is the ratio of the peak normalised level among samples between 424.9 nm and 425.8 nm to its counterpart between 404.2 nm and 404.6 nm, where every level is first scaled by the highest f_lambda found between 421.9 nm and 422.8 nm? 0.95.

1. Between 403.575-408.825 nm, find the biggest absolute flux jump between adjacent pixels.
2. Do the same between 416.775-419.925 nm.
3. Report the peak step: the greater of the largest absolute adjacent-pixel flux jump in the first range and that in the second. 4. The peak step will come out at 6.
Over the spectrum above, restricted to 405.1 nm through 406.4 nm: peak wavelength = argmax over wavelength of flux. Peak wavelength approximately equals 405.30 nm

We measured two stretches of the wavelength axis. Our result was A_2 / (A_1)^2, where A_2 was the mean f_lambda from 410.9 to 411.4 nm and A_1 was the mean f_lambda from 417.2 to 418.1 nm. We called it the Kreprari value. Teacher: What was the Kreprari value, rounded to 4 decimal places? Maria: 0.0156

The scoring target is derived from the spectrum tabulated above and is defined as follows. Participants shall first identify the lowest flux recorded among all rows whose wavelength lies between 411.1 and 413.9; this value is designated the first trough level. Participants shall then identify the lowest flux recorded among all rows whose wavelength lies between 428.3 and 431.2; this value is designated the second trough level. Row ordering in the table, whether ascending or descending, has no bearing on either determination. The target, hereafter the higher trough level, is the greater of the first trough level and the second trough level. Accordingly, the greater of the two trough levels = 56.9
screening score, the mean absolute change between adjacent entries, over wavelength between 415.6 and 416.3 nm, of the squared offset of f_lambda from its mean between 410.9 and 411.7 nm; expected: 1.3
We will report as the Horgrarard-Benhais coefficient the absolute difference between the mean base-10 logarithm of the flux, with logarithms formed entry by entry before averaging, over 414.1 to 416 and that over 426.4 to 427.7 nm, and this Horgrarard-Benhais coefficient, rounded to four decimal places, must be 0.0013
